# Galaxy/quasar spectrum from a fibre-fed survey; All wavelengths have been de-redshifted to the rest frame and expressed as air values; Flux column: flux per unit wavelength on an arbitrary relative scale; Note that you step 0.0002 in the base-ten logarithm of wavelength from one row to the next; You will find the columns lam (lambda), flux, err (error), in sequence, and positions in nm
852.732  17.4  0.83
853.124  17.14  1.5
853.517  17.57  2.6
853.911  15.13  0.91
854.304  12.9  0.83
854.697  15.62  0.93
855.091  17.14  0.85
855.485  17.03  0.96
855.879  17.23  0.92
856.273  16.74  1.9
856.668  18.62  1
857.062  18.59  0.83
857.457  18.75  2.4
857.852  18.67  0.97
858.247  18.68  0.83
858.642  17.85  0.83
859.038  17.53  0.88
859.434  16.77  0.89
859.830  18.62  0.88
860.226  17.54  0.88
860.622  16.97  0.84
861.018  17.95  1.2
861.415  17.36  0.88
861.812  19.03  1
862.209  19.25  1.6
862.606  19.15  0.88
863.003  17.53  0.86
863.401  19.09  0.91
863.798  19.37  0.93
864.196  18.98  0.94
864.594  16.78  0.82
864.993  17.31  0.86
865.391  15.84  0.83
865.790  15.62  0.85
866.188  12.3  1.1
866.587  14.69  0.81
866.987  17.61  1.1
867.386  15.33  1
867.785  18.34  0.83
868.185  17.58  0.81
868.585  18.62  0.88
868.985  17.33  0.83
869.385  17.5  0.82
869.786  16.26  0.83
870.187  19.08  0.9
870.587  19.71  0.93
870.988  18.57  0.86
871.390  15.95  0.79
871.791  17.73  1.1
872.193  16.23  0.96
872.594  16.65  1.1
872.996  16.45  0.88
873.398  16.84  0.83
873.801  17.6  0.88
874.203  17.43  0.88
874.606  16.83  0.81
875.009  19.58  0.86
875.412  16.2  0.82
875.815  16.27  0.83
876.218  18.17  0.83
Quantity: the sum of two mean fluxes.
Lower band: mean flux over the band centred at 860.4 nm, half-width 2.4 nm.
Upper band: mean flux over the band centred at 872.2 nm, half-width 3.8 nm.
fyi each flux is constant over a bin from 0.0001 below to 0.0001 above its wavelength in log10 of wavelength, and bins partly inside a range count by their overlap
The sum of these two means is 35.5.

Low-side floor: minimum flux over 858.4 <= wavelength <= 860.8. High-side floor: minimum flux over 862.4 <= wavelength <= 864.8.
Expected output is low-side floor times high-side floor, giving 281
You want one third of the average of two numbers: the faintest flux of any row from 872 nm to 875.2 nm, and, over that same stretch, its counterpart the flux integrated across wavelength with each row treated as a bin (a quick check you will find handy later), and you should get 11.9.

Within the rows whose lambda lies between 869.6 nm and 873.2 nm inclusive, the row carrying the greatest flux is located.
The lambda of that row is 870.587 nm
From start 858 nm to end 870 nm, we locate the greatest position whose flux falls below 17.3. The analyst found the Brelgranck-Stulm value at 869.786 nm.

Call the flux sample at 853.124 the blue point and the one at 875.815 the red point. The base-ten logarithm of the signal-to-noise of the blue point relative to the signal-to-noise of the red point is -0.23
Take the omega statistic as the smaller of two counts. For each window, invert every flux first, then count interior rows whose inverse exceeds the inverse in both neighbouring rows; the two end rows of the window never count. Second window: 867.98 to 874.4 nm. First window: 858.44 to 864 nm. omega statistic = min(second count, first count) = 4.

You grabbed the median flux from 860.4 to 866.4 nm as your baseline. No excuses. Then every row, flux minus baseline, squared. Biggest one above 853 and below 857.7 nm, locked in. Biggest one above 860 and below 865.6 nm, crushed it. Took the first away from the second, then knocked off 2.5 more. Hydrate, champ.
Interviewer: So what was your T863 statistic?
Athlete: -21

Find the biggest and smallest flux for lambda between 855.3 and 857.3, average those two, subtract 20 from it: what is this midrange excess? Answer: -2.32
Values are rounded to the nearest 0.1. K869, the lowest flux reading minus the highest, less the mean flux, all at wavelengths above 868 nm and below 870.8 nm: -21.5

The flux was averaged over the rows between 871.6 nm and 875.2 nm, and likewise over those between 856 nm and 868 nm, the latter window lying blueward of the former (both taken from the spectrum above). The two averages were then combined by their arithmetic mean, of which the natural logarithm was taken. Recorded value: 2.86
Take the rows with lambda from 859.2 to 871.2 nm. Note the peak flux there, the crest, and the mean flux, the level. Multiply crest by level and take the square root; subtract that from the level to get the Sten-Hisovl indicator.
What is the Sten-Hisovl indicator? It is -1.06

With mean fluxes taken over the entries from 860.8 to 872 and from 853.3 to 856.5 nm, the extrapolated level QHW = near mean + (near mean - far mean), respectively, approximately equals 18.8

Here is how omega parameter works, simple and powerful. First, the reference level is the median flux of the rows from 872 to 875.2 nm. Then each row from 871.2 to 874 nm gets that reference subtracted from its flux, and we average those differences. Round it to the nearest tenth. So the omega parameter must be -0.1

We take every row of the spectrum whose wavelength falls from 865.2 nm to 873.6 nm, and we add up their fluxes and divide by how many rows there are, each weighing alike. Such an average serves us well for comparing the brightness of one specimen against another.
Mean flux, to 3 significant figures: 16.9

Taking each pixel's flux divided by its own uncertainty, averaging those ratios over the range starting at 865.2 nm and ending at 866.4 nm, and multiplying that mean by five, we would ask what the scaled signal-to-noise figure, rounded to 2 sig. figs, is 81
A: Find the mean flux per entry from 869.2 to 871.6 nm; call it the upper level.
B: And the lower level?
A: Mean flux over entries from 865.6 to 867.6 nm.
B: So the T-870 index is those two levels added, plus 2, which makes 35.0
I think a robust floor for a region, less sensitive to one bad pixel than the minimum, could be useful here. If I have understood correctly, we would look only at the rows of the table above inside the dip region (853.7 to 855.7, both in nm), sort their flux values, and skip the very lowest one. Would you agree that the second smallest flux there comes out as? 15.13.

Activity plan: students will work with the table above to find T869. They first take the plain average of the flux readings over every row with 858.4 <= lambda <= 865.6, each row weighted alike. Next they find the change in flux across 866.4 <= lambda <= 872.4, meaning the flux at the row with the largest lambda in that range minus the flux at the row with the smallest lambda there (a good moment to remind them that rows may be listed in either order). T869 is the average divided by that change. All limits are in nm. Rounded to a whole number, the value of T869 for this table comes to 12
